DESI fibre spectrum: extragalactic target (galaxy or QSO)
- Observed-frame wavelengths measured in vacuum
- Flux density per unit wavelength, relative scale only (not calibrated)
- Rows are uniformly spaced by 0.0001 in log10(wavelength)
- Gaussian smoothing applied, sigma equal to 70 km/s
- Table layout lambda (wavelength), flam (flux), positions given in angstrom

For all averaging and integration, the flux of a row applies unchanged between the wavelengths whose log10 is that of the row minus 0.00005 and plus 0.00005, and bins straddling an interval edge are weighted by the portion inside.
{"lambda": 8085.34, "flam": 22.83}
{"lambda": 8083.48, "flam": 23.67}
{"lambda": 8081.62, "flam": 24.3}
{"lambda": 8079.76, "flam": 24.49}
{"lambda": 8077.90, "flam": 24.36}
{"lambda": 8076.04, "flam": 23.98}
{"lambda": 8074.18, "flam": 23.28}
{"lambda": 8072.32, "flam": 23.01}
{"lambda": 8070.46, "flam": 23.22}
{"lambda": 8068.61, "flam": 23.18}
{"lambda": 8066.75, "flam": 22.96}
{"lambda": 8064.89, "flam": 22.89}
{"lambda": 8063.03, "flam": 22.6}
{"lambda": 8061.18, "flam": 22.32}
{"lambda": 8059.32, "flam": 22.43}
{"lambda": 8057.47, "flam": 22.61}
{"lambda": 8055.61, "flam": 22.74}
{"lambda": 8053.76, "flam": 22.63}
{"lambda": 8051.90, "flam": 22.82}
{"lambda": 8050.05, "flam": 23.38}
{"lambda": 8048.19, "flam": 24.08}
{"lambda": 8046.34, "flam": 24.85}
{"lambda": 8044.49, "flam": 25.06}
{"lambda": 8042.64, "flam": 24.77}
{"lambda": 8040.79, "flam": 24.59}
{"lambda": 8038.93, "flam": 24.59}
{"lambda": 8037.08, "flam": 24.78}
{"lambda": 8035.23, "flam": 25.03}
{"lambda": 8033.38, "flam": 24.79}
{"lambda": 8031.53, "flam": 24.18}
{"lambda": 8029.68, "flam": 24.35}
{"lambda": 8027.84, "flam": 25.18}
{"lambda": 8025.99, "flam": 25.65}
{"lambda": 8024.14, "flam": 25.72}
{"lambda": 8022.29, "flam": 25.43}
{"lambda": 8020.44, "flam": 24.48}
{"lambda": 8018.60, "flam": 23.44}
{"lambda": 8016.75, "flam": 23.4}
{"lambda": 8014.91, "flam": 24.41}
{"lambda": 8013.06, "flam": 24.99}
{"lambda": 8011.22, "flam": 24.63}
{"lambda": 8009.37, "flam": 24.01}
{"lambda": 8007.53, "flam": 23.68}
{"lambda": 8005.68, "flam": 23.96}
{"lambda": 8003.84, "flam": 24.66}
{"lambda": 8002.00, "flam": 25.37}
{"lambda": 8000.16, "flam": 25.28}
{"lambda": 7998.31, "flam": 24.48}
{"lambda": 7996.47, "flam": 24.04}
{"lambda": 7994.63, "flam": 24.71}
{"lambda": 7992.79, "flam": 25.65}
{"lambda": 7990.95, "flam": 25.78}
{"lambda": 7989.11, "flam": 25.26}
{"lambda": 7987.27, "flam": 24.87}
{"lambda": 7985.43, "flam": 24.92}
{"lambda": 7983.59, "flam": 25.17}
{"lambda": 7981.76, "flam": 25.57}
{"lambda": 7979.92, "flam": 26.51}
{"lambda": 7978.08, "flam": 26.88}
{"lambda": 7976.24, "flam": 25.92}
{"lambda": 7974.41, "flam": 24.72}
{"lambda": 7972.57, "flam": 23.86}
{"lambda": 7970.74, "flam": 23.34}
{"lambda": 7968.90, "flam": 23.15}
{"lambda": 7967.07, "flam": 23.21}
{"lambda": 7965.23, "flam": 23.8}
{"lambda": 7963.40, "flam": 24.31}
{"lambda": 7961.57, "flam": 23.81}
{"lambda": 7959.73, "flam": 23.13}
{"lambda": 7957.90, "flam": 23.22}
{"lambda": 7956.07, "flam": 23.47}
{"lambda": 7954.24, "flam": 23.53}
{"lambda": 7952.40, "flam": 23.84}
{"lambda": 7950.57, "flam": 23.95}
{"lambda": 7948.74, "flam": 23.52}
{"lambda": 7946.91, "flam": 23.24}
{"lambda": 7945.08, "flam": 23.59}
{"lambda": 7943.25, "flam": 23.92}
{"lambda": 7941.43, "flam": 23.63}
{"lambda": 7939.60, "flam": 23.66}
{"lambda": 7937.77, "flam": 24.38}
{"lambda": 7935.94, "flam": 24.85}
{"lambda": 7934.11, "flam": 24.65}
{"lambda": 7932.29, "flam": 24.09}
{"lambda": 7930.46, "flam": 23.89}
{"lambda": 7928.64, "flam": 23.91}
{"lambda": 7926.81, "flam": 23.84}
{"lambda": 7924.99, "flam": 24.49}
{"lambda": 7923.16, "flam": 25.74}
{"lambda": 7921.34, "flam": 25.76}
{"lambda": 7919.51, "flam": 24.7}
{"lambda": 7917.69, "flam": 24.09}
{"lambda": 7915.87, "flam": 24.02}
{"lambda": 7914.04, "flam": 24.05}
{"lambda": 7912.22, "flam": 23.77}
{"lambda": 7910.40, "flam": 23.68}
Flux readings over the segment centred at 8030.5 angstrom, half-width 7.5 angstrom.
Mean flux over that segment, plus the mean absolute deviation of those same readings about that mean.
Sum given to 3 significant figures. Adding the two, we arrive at 25.4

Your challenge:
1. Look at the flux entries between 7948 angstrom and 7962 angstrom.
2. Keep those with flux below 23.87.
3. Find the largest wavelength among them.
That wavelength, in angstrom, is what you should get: 7961.57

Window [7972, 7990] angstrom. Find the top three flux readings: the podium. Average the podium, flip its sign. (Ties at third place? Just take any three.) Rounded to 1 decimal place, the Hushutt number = -26.4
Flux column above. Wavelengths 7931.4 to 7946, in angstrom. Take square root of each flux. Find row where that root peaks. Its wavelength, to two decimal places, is 7935.94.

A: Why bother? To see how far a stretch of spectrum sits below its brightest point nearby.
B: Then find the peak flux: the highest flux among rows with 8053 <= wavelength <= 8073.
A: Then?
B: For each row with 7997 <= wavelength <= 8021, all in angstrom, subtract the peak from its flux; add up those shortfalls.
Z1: 15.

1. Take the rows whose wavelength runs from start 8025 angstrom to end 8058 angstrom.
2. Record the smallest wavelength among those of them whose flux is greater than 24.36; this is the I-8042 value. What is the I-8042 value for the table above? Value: 8025.99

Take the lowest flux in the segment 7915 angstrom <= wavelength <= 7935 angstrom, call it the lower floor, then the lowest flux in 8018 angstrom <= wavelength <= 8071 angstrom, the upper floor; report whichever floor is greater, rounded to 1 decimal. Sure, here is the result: 23.8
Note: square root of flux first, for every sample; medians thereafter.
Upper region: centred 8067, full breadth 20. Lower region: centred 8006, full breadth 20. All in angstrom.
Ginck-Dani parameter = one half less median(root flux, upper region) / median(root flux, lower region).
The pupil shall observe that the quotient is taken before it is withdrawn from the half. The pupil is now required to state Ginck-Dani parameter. -0.468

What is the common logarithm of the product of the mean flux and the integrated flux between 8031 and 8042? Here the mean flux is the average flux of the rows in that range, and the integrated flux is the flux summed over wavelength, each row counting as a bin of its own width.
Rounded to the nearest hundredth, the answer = 3.83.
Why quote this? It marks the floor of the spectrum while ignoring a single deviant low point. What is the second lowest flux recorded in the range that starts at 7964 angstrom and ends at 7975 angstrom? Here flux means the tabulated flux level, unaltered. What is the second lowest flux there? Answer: 23.21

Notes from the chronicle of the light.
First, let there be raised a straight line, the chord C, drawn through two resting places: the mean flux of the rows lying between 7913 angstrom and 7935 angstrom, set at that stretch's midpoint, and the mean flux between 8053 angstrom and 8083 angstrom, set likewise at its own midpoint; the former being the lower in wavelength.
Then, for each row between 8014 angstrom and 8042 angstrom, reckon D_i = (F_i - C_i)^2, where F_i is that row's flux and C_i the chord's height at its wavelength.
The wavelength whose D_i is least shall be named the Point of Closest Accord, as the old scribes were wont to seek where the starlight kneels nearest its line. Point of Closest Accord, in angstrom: 8018.60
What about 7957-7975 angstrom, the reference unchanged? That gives 7972.57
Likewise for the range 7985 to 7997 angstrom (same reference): 7996.47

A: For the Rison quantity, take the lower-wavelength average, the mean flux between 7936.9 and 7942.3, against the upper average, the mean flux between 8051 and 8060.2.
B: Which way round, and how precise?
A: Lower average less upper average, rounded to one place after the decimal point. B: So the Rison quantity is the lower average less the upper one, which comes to 1.2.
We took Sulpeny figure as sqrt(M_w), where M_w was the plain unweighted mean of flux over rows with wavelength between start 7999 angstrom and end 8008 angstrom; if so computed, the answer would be 4.96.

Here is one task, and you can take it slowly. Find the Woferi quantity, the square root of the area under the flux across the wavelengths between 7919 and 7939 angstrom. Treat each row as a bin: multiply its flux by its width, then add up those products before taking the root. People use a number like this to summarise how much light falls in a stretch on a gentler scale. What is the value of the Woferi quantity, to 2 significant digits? 22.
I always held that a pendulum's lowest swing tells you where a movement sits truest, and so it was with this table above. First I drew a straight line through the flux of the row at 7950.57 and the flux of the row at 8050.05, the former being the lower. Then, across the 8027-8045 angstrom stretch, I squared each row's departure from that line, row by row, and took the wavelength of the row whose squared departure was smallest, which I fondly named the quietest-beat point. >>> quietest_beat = 8031.53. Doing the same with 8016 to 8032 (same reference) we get 8018.60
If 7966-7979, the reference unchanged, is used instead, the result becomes 7972.57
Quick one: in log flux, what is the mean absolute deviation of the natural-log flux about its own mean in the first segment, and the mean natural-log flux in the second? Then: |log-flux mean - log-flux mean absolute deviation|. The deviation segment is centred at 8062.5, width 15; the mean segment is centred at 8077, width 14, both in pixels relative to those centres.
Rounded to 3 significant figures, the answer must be 3.16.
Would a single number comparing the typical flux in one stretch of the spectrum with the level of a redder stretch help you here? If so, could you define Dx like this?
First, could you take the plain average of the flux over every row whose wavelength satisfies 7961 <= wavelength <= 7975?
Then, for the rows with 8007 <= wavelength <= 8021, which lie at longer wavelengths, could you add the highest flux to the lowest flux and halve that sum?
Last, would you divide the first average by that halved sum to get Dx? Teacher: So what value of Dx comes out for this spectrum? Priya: 0.98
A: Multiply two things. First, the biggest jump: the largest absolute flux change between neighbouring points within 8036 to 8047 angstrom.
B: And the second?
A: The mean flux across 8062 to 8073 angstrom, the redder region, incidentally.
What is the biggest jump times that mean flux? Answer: 7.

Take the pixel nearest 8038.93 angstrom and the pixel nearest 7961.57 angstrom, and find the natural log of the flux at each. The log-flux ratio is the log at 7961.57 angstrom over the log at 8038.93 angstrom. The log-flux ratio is 0.99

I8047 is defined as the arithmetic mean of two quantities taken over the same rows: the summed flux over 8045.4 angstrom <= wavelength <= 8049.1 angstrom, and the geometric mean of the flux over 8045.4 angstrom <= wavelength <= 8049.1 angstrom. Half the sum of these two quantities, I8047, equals 36.7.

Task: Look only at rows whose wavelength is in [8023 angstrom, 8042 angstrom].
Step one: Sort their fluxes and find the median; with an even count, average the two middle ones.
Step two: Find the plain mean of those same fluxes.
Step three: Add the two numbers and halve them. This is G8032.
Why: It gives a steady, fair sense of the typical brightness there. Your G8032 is 24.8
